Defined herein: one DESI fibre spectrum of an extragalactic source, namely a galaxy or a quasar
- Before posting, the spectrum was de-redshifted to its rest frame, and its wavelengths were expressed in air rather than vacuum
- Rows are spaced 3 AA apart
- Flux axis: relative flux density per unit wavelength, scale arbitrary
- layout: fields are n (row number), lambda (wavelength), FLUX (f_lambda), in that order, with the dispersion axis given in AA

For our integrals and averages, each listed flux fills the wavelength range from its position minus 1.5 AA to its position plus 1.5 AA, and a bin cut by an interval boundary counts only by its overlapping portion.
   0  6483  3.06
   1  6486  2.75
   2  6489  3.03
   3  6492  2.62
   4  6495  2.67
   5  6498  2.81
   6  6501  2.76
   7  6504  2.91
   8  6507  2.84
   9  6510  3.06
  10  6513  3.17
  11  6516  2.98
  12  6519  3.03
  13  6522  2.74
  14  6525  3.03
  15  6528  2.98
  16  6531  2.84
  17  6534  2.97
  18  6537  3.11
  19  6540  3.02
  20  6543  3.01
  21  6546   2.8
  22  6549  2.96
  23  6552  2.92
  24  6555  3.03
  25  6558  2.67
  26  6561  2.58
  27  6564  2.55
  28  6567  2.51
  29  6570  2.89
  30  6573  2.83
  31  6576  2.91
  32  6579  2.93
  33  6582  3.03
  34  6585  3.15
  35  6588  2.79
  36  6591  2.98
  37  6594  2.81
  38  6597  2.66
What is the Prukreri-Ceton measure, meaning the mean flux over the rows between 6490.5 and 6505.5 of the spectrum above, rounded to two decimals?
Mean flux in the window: 2.75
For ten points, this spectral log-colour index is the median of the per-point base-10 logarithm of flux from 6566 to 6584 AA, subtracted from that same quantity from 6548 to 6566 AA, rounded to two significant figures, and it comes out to -0.016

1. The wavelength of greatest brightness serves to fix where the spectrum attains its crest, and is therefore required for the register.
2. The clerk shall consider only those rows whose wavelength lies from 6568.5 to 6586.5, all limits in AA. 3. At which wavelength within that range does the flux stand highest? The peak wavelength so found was 6585 AA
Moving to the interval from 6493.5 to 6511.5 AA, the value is 6510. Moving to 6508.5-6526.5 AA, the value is 6513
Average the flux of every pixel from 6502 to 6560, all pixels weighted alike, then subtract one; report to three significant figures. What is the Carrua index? 1.95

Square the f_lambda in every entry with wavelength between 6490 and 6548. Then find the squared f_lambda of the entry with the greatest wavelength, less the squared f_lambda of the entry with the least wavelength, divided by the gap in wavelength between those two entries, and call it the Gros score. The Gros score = 0.02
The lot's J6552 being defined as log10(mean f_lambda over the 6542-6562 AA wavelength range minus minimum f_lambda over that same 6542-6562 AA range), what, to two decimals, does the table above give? -0.56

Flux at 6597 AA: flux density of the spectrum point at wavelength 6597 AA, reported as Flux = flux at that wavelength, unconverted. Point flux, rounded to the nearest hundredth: 2.66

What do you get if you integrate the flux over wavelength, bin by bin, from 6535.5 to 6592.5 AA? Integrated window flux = 164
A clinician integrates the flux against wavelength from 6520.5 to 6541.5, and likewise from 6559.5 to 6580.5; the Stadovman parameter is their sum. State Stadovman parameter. 119.7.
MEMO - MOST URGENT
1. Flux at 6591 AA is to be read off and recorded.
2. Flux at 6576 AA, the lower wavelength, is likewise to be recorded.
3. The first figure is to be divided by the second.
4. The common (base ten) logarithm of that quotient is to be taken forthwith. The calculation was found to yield 0.010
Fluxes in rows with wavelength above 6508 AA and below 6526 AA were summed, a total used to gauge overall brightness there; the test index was 18.01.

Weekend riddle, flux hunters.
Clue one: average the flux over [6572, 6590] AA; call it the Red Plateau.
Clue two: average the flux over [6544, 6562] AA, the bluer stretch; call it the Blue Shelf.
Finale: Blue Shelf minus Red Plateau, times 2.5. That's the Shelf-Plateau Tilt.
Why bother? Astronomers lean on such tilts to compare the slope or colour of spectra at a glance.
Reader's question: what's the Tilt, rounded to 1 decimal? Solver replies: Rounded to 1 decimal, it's -0.3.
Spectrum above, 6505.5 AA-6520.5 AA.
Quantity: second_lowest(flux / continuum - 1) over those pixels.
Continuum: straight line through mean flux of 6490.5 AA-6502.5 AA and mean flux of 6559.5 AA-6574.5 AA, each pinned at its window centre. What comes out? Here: 0.10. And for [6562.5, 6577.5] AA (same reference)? -0.05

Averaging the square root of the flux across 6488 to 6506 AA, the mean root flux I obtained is 1.67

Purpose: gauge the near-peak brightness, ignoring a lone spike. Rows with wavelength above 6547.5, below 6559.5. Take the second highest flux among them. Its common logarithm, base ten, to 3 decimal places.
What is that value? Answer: 0.471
